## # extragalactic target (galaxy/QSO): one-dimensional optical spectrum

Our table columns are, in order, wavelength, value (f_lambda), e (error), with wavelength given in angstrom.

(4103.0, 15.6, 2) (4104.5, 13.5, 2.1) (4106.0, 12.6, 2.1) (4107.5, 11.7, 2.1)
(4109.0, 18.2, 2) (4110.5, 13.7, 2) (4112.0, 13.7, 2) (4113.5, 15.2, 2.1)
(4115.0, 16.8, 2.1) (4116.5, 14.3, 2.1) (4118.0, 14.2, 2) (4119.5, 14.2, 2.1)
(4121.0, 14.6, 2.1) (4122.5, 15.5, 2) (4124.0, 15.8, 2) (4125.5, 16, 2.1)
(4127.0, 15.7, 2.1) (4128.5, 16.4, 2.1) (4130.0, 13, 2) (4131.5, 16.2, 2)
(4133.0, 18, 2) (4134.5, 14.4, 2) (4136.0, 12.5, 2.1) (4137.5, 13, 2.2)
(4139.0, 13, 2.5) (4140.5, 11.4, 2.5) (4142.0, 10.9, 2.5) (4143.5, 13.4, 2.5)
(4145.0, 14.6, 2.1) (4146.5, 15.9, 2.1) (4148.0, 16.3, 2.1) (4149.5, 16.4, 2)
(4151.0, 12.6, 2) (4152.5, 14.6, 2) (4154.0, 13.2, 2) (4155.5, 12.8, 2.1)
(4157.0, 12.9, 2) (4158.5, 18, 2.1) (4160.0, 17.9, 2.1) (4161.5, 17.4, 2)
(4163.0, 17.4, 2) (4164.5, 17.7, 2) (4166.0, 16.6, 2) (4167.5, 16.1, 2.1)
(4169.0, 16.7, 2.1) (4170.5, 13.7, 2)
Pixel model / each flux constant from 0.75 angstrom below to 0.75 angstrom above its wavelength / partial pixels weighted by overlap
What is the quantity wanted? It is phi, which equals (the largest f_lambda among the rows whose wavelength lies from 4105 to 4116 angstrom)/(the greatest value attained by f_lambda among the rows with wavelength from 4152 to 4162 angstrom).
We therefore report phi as 1.01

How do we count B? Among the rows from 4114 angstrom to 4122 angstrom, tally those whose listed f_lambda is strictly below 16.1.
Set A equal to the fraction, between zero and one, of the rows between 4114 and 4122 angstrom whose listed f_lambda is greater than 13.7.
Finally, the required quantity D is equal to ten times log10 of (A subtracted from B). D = 4.8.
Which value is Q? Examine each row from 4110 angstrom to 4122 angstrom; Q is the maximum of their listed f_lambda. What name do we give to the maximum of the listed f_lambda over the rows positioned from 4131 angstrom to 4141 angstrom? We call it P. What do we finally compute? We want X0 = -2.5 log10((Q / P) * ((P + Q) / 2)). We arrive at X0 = -3.03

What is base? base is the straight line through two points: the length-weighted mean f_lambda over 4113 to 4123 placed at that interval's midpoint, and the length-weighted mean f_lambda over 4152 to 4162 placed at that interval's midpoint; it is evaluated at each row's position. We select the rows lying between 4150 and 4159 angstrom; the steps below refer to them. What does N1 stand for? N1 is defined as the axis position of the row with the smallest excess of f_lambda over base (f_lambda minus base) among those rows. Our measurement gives 4151.0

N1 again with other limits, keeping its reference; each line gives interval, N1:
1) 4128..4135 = 4130.0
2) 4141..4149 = 4142.0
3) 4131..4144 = 4142.0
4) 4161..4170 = 4167.5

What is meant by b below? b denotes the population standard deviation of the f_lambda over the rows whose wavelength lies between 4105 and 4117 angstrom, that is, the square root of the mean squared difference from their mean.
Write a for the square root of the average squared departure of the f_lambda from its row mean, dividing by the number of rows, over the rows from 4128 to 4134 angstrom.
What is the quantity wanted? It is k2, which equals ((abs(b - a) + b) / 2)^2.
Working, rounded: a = 1.8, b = 2.01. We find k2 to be 1.21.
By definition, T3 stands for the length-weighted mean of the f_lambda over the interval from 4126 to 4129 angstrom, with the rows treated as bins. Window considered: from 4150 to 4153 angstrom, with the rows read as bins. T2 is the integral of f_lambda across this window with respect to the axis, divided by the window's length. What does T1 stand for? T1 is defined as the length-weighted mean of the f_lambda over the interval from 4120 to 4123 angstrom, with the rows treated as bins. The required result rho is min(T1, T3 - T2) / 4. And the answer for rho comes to 0.57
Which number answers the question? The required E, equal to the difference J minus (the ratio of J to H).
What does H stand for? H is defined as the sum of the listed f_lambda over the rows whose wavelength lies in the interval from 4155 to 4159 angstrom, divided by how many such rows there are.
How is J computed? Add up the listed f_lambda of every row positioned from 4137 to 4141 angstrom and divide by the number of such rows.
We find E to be 11.6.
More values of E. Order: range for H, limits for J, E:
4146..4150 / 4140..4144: 11.2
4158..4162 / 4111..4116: 14.4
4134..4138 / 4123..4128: 14.6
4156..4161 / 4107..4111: 13.6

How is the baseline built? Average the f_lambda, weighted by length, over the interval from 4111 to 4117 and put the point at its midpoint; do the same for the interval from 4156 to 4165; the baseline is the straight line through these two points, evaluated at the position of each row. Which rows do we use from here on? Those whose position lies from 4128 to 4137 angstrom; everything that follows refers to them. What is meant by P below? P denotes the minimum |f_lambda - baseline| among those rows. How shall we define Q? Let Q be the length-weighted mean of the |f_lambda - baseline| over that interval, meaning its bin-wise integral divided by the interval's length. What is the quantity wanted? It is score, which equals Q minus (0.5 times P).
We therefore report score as 1.6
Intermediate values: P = 0.6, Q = 1.9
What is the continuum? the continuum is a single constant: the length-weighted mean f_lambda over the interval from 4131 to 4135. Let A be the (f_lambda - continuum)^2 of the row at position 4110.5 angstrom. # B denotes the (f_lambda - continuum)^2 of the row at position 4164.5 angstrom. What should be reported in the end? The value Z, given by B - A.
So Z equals -5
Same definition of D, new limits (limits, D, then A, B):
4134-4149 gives 9.3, 0.40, 9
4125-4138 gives 7.3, 0.67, 6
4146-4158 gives 7.4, 0.50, 6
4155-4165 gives 1.1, 0.71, 2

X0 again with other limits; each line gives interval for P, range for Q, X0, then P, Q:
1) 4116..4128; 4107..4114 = -3.22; 16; 18.2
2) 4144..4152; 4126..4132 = -3.04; 16.4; 16.4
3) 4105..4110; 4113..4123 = -3.02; 18.2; 16.8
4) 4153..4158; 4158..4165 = -3.32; 13.2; 18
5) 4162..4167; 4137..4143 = -2.63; 17.7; 13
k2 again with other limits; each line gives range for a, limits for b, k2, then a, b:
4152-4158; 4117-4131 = 0.46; 0.7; 1.04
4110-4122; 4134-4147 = 1.02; 1.0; 1.48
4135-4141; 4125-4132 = 0.86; 0.7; 1.25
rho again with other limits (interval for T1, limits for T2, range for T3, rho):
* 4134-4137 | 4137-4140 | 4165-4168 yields 0.90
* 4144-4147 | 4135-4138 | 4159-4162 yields 1.21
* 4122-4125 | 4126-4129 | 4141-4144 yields -1.01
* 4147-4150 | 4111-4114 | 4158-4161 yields 0.89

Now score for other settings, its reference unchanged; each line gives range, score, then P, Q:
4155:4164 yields 1.5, 0.6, 1.8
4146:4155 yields 1.6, 0.0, 1.7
